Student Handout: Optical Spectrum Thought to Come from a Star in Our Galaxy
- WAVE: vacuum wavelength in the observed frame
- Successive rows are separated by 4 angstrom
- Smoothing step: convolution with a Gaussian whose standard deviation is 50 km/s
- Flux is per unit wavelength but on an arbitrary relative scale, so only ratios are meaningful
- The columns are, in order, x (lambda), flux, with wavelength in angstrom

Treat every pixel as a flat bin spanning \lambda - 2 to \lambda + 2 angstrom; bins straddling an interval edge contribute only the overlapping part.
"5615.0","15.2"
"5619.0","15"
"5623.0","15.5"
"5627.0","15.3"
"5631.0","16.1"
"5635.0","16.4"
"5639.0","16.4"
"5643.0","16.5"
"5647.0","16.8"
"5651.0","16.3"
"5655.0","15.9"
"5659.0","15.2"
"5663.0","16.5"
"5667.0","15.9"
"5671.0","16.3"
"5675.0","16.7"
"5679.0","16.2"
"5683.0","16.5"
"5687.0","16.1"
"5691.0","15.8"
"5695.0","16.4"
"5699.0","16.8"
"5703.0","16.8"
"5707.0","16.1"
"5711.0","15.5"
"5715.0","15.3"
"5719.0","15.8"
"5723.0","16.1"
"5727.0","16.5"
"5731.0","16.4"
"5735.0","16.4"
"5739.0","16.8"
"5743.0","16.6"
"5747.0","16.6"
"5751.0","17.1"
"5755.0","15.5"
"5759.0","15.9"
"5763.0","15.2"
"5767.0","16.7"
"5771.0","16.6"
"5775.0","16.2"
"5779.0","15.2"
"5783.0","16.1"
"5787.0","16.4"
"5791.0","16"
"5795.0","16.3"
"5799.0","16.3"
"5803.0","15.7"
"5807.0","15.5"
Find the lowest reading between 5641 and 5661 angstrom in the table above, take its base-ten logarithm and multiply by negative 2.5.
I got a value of -2.95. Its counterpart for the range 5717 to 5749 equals -3.00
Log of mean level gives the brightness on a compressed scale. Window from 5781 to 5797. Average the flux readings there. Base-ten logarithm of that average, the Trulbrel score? 1.21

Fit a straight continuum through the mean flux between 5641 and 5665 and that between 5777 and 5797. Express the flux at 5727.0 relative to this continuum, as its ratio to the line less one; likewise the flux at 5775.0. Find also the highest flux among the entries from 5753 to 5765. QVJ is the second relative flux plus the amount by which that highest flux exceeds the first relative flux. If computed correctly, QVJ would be 15.9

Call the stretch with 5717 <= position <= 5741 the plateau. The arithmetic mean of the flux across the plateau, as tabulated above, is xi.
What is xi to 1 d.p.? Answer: 16.3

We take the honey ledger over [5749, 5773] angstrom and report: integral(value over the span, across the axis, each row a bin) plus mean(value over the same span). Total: 404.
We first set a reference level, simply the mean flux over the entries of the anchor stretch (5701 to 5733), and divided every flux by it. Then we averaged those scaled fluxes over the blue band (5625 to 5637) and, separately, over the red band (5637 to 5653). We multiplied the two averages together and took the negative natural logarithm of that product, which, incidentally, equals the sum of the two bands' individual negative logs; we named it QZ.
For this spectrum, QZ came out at -0.019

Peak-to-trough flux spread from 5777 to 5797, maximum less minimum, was 1.20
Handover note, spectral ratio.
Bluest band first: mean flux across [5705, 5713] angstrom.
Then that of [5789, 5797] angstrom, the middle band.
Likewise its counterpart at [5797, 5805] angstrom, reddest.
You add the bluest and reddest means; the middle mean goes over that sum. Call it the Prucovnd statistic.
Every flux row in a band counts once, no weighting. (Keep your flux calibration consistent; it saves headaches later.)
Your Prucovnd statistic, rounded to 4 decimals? 0.5079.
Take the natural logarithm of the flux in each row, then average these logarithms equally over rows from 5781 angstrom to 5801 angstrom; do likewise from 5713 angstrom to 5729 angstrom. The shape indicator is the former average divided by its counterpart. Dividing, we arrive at 1.01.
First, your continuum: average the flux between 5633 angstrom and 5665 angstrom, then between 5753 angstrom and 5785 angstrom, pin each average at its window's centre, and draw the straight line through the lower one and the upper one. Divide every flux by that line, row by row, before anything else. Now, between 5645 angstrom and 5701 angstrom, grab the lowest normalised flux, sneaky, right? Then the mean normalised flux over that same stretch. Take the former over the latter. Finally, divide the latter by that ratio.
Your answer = 1.07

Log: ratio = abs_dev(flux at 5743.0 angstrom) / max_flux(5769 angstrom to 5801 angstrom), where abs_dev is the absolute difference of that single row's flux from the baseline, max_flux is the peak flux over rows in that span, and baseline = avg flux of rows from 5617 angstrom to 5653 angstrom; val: 0.034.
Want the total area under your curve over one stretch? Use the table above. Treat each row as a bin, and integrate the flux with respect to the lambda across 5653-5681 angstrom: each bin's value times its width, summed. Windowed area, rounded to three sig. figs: 451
